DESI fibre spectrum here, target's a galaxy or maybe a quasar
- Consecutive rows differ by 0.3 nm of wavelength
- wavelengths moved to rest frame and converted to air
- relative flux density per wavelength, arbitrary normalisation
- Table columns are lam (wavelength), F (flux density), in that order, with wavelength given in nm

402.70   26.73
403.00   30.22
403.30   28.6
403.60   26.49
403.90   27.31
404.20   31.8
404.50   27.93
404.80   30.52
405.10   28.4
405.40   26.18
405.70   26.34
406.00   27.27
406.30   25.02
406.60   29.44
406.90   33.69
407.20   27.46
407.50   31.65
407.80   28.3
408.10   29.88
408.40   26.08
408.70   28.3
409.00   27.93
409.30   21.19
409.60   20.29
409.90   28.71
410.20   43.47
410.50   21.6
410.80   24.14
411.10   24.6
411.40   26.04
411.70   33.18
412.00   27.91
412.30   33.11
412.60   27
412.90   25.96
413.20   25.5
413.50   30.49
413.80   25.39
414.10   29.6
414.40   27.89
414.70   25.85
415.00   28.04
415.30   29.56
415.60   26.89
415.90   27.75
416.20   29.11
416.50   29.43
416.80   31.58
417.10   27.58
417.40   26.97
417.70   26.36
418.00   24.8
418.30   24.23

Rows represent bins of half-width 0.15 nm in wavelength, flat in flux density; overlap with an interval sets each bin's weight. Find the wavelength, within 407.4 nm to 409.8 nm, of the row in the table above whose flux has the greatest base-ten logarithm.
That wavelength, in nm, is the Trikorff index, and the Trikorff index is 407.50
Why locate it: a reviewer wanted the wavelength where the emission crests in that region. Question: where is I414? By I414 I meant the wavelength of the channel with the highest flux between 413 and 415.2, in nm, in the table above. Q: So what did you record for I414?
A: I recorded 413.50 nm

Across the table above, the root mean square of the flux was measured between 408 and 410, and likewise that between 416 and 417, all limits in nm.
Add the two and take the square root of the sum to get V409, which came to 7.51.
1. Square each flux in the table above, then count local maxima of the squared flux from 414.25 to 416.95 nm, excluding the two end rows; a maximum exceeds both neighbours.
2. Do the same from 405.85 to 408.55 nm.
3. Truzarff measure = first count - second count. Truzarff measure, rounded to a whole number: -2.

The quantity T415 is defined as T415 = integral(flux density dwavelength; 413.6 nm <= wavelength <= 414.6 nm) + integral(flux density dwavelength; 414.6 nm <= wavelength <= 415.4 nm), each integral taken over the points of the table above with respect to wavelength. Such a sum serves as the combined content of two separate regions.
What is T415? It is 50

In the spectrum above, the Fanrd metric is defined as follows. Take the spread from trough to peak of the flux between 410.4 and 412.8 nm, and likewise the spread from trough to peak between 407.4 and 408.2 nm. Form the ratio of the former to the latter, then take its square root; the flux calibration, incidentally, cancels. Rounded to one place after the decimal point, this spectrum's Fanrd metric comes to 1.9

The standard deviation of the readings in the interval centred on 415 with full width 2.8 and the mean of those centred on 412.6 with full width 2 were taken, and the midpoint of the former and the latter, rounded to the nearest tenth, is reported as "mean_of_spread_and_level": 15.2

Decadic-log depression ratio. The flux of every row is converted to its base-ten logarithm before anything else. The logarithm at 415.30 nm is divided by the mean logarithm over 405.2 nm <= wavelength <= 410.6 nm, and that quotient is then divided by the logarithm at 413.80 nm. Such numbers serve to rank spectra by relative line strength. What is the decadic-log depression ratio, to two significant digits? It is 0.73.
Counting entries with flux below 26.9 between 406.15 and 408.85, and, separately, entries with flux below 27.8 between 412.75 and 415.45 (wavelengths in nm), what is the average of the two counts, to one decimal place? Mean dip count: 3.0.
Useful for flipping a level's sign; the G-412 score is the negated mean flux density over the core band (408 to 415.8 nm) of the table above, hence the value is -27.6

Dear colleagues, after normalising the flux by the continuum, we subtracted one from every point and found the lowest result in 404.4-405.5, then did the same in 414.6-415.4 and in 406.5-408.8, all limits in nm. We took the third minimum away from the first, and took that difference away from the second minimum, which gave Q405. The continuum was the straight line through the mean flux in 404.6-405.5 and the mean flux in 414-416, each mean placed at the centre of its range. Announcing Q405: -0.07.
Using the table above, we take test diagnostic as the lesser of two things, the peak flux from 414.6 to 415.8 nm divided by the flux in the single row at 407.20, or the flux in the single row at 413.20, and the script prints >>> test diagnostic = 1.08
